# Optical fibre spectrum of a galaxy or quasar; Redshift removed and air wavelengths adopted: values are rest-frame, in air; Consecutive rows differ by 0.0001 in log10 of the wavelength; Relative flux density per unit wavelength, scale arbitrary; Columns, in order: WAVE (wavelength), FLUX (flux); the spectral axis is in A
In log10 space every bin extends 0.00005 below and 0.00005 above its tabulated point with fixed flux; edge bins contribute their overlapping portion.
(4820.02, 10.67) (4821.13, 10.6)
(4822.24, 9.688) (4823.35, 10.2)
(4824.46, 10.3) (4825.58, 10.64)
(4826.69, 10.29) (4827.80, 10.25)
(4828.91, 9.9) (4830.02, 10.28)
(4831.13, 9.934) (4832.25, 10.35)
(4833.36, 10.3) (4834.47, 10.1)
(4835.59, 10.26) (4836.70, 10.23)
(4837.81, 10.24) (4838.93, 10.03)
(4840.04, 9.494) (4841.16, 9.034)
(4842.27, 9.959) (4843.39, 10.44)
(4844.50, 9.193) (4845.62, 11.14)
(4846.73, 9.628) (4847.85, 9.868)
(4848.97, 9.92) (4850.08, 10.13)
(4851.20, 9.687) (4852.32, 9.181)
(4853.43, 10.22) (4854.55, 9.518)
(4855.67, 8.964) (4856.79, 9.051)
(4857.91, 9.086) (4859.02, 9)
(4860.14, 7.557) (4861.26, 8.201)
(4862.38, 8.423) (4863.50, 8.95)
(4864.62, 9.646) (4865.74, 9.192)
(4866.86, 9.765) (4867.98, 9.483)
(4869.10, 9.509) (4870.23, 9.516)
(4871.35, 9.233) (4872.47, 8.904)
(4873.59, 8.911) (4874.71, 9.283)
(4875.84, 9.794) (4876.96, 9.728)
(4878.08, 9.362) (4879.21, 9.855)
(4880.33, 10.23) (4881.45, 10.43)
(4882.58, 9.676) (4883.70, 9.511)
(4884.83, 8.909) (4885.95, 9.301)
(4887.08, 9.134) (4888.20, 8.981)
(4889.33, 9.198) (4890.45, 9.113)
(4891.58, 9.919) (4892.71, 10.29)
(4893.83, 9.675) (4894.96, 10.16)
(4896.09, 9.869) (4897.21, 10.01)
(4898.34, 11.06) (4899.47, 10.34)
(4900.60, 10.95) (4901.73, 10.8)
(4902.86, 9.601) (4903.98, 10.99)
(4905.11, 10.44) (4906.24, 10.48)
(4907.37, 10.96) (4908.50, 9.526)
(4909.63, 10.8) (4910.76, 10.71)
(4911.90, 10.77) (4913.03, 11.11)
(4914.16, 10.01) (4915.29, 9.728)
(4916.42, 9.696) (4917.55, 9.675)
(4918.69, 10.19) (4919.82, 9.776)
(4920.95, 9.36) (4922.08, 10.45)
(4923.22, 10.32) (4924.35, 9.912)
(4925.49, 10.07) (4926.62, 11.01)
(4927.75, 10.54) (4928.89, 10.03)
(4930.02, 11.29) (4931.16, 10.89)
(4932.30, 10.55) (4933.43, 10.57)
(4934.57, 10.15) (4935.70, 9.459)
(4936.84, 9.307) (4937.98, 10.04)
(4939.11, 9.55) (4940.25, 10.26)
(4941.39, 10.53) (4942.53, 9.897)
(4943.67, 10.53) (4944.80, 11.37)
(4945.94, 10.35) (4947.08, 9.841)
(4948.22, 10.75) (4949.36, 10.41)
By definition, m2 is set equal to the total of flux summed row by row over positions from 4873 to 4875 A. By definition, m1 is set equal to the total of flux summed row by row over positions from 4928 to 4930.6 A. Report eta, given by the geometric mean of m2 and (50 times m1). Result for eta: 139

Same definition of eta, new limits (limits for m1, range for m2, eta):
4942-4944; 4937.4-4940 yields 141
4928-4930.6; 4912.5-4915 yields 150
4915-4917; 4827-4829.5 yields 140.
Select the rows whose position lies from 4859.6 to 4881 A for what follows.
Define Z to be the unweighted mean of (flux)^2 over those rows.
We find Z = 86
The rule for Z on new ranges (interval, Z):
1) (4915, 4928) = 101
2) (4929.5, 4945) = 107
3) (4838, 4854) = 97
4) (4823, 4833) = 105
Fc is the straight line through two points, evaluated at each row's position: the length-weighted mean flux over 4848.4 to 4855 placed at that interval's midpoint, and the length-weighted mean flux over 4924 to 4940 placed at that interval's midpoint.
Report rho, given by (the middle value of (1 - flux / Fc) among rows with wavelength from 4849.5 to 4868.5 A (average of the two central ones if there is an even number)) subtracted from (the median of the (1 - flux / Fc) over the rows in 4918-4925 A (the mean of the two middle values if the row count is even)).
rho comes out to -0.055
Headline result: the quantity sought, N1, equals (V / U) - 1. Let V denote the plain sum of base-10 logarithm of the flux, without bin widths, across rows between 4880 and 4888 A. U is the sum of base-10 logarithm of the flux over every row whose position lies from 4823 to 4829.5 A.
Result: 0.1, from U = 6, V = 6.9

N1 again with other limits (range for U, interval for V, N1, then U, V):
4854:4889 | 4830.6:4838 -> -0.8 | 30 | 7.1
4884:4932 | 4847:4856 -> -0.8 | 42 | 7.9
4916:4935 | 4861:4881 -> 0.0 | 17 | 17.4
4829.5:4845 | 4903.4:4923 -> 0.2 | 14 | 17.2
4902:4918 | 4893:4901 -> -0.5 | 14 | 7.1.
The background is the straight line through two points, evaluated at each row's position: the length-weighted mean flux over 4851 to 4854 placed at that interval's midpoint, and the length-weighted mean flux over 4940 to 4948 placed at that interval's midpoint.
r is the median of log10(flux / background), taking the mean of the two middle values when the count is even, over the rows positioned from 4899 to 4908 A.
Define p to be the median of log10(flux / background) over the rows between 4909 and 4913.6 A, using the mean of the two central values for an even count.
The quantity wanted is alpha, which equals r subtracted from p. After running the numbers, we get 0.004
